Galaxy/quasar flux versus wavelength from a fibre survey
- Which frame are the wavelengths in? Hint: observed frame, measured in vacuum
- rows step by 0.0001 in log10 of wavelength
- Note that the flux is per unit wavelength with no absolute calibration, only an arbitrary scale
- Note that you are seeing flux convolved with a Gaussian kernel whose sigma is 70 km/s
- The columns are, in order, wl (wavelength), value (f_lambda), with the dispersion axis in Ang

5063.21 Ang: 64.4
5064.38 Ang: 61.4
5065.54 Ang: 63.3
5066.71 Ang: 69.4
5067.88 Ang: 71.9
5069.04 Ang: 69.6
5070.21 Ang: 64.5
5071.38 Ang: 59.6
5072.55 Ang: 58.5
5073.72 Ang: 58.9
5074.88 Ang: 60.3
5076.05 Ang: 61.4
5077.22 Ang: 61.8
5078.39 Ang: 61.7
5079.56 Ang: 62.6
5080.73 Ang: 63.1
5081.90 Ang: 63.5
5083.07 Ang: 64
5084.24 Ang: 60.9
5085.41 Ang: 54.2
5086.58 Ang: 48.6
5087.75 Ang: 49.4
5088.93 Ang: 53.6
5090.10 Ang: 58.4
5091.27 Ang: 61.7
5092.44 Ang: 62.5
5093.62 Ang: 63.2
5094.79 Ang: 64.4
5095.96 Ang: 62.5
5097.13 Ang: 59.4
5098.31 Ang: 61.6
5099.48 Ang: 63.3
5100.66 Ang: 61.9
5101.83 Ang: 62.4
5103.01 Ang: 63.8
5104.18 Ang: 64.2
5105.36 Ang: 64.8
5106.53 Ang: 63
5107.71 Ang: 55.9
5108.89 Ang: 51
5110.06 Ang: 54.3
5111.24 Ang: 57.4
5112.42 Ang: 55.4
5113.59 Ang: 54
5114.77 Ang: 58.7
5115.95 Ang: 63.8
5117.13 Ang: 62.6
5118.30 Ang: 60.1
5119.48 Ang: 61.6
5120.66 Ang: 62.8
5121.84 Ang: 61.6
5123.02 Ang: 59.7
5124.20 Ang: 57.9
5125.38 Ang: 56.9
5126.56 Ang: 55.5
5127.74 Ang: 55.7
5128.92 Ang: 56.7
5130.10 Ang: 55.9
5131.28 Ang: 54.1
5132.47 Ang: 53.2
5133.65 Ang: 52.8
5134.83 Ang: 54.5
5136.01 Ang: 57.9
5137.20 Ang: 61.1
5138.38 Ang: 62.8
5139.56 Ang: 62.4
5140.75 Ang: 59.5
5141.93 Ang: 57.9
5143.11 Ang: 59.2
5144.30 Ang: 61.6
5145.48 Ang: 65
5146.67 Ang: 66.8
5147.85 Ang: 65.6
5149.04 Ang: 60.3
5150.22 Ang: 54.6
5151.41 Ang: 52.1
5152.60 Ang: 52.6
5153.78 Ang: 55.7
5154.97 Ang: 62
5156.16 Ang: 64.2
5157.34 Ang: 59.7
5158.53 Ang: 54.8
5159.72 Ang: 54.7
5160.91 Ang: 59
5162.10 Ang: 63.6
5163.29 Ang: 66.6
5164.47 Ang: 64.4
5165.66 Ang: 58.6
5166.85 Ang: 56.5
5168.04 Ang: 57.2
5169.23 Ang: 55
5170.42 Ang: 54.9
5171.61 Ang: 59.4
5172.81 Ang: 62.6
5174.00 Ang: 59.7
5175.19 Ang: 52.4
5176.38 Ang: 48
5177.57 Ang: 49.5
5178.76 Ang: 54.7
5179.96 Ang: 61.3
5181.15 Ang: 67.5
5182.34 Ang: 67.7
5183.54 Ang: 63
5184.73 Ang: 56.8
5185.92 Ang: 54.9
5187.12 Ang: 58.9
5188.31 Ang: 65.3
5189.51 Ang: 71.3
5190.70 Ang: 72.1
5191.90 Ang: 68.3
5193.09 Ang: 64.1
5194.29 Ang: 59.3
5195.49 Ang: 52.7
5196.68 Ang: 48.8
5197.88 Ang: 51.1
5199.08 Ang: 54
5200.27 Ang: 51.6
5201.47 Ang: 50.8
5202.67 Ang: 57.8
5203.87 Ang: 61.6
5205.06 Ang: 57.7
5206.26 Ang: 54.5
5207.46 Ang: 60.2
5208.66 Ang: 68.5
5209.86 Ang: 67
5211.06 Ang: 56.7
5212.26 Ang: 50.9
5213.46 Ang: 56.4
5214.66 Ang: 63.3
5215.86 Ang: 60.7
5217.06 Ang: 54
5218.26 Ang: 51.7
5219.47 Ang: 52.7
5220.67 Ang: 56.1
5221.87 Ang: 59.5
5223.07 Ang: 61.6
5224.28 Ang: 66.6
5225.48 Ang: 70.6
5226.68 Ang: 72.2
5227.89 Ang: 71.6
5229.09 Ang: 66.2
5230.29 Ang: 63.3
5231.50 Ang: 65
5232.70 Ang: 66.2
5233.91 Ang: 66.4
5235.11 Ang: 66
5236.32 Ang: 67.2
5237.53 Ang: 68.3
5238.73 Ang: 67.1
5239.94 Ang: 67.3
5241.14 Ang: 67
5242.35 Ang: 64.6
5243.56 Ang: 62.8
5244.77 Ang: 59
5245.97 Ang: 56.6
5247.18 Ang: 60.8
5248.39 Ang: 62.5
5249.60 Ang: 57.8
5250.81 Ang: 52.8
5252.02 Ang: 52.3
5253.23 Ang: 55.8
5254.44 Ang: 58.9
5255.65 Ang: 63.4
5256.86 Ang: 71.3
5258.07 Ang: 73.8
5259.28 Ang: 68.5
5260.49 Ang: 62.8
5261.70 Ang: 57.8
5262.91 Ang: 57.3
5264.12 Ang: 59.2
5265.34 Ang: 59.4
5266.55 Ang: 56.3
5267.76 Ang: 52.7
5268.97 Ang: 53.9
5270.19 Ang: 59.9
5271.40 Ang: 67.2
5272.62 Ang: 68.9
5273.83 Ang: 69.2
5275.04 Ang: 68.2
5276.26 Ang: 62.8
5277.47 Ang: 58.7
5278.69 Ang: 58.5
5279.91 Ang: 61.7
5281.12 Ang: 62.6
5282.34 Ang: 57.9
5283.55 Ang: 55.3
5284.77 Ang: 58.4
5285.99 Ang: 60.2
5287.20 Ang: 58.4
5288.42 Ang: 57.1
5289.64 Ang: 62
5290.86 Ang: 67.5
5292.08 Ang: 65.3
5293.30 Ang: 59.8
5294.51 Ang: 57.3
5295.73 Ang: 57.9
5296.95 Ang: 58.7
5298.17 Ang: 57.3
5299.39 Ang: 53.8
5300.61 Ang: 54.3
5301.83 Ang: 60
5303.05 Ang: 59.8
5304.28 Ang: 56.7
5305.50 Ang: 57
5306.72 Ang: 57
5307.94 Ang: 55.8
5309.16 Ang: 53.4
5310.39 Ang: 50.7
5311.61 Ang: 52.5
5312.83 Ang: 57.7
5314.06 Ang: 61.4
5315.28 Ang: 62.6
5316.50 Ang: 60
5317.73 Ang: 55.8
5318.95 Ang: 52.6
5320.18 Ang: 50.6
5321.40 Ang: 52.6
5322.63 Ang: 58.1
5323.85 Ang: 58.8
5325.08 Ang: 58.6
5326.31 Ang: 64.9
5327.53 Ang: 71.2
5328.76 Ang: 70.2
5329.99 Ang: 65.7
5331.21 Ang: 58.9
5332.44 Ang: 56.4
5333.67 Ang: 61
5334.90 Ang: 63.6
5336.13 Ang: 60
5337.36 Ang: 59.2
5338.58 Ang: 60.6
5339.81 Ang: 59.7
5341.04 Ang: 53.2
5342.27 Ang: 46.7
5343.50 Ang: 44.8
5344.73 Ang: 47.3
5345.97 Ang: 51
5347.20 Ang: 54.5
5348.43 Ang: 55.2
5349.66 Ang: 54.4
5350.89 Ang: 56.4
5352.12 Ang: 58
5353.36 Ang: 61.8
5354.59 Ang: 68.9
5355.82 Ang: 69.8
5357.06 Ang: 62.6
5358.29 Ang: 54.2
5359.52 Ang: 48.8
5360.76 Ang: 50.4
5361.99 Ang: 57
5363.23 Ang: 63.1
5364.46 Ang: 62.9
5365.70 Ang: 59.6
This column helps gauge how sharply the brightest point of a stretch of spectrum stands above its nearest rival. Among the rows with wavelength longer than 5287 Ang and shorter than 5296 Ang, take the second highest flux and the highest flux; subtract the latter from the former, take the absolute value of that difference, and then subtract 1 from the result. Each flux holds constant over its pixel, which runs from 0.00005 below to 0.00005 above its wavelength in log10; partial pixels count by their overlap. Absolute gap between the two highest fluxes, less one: 1.2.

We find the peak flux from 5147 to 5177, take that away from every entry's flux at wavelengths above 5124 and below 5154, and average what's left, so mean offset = -8.6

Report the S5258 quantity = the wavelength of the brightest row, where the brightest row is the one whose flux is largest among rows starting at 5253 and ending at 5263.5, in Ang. 5258.07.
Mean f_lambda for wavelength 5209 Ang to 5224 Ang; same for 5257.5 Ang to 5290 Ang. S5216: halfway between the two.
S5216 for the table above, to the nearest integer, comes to 59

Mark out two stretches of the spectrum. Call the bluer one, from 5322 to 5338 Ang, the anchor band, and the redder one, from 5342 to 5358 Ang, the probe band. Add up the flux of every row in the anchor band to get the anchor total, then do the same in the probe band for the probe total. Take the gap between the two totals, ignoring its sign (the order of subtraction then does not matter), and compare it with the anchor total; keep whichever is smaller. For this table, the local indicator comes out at 75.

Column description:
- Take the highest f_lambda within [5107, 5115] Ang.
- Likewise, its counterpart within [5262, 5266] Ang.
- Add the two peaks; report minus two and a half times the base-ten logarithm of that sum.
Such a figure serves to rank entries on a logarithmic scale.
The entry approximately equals -5.18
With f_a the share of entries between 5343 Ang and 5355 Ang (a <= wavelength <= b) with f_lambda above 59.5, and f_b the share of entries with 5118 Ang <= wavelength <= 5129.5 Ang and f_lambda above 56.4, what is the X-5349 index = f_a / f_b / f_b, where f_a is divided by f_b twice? 0.31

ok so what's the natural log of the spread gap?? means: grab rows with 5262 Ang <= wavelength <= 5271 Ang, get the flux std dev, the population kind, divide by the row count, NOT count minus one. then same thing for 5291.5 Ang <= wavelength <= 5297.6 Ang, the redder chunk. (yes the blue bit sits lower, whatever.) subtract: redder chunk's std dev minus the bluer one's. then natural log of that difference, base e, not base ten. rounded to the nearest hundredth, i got -1.33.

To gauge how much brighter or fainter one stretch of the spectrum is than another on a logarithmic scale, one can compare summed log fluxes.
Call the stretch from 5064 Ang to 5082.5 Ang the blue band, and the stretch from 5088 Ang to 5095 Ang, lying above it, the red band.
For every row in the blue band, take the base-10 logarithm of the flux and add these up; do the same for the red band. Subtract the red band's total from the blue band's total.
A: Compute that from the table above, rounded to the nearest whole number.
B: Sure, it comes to 18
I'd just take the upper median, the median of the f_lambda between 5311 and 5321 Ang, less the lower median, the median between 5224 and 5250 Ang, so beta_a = -9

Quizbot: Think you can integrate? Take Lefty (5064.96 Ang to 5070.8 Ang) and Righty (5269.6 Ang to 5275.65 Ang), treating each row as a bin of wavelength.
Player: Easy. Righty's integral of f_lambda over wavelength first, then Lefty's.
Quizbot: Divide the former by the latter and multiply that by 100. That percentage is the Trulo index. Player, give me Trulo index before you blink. 102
